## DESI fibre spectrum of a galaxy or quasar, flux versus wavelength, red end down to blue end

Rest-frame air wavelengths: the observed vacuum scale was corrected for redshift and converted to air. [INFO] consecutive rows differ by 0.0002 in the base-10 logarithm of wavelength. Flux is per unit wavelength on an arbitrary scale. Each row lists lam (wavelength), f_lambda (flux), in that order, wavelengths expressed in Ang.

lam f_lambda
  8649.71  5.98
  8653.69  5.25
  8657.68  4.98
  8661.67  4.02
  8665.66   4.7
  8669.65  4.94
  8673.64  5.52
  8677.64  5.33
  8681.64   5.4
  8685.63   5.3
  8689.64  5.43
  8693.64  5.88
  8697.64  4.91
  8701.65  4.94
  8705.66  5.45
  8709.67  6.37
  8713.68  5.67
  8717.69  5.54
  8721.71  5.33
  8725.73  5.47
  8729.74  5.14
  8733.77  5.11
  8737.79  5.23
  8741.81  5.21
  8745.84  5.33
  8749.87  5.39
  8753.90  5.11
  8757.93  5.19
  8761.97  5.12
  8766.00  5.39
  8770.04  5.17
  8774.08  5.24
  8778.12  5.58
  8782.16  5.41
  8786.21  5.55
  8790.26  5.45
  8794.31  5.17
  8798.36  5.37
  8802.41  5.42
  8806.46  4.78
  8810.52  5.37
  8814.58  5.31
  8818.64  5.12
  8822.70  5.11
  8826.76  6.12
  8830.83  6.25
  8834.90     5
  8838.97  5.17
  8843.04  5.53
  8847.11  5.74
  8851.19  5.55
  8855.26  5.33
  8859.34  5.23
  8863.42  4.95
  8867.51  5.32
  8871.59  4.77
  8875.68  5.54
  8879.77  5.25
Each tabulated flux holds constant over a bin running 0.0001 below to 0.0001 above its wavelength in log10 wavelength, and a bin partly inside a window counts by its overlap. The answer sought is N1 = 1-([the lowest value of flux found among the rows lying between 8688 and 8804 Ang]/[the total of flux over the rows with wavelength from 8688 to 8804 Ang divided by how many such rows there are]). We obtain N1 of 0.08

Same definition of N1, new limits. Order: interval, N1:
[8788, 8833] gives 0.12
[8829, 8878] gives 0.11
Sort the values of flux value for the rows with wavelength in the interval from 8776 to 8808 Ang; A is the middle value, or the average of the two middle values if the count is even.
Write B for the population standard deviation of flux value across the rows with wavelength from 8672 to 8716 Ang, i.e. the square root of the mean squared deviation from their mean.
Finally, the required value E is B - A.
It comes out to -5.03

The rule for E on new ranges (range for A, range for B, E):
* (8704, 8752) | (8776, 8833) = -4.99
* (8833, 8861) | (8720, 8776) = -5.22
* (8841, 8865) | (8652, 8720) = -4.93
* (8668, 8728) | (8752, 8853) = -5.11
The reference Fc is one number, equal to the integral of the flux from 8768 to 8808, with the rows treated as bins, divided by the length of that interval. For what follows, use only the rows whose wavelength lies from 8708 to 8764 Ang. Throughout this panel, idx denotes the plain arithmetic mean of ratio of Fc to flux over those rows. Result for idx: 0.994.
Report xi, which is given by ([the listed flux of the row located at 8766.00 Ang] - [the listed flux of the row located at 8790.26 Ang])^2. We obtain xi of 0.004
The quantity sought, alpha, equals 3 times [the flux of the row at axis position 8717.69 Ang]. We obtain 16.6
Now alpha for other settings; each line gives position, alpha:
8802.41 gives 16.3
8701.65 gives 14.8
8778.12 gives 16.7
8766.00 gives 16.2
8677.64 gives 16.0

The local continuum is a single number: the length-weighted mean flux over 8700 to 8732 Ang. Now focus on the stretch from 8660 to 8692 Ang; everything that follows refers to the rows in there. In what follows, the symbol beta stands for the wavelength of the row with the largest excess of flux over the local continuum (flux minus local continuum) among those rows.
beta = 8673.64 Ang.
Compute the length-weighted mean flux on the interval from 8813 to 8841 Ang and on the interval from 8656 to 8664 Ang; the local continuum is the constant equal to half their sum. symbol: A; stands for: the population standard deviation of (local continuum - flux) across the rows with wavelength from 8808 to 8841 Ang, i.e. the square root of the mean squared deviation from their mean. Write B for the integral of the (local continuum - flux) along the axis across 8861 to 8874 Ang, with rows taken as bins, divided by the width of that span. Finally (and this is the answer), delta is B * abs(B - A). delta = -0.04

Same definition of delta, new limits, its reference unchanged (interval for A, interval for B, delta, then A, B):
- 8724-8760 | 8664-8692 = -0.11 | 0.12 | -0.28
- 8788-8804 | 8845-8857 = -0.40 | 0.11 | -0.58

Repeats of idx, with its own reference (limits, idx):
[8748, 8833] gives 0.995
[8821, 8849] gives 0.963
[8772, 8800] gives 0.987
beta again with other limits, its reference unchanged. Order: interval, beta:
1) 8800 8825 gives 8802.41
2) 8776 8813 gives 8778.12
